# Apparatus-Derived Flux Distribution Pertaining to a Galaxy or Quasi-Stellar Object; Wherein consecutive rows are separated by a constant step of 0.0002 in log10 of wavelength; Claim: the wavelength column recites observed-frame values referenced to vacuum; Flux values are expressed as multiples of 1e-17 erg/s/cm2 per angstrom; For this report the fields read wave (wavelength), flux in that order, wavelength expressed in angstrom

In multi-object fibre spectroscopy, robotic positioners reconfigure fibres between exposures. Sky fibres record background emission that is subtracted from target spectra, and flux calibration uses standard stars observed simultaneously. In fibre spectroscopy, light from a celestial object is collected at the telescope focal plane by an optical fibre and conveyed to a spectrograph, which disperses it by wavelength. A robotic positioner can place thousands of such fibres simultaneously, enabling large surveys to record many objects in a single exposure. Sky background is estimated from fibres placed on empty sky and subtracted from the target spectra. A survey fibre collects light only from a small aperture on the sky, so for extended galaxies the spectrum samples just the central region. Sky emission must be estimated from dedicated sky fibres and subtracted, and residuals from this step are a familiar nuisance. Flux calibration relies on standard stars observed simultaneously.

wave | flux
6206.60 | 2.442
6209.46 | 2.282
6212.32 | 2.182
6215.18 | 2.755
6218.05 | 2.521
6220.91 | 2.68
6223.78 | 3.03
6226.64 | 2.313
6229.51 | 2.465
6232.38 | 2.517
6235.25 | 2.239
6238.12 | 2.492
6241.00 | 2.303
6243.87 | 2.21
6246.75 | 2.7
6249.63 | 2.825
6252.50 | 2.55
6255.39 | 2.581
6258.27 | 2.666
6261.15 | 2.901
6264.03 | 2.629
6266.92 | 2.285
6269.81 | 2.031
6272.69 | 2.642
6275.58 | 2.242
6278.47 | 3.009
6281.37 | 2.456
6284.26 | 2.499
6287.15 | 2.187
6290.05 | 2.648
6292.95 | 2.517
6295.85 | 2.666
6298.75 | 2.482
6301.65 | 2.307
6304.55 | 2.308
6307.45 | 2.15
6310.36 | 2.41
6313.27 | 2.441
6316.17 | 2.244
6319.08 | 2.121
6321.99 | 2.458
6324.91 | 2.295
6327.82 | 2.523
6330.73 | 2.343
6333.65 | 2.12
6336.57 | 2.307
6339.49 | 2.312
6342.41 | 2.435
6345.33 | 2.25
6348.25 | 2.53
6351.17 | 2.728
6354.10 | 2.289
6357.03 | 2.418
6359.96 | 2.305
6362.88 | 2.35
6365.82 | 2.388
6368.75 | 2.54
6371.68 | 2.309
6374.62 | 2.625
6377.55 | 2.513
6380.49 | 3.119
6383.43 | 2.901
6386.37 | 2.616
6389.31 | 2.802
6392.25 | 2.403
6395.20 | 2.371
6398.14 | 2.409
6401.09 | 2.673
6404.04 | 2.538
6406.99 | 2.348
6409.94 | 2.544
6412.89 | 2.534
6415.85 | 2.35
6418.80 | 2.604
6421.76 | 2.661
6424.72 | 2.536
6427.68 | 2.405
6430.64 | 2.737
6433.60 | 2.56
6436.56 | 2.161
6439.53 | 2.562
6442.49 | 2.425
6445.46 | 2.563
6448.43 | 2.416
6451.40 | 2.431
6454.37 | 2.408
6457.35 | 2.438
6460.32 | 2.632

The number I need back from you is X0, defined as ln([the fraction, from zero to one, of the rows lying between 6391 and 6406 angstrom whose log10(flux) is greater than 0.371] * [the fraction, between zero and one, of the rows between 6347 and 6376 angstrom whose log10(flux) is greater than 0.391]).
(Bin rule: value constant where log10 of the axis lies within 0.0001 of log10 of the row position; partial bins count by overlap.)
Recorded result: -0.9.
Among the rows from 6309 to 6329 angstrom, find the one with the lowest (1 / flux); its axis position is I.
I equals 6327.82 angstrom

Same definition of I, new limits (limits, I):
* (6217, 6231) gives 6223.78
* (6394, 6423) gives 6401.09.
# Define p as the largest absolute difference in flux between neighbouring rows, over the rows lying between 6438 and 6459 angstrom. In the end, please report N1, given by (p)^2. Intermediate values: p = 0.15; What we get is 0.02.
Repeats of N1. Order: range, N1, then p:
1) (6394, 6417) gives 0.07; 0.26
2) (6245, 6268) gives 0.12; 0.34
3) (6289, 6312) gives 0.07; 0.26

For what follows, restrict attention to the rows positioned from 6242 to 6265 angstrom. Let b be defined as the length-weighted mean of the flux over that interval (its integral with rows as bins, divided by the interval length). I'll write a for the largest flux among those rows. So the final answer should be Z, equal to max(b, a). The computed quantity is 2.90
